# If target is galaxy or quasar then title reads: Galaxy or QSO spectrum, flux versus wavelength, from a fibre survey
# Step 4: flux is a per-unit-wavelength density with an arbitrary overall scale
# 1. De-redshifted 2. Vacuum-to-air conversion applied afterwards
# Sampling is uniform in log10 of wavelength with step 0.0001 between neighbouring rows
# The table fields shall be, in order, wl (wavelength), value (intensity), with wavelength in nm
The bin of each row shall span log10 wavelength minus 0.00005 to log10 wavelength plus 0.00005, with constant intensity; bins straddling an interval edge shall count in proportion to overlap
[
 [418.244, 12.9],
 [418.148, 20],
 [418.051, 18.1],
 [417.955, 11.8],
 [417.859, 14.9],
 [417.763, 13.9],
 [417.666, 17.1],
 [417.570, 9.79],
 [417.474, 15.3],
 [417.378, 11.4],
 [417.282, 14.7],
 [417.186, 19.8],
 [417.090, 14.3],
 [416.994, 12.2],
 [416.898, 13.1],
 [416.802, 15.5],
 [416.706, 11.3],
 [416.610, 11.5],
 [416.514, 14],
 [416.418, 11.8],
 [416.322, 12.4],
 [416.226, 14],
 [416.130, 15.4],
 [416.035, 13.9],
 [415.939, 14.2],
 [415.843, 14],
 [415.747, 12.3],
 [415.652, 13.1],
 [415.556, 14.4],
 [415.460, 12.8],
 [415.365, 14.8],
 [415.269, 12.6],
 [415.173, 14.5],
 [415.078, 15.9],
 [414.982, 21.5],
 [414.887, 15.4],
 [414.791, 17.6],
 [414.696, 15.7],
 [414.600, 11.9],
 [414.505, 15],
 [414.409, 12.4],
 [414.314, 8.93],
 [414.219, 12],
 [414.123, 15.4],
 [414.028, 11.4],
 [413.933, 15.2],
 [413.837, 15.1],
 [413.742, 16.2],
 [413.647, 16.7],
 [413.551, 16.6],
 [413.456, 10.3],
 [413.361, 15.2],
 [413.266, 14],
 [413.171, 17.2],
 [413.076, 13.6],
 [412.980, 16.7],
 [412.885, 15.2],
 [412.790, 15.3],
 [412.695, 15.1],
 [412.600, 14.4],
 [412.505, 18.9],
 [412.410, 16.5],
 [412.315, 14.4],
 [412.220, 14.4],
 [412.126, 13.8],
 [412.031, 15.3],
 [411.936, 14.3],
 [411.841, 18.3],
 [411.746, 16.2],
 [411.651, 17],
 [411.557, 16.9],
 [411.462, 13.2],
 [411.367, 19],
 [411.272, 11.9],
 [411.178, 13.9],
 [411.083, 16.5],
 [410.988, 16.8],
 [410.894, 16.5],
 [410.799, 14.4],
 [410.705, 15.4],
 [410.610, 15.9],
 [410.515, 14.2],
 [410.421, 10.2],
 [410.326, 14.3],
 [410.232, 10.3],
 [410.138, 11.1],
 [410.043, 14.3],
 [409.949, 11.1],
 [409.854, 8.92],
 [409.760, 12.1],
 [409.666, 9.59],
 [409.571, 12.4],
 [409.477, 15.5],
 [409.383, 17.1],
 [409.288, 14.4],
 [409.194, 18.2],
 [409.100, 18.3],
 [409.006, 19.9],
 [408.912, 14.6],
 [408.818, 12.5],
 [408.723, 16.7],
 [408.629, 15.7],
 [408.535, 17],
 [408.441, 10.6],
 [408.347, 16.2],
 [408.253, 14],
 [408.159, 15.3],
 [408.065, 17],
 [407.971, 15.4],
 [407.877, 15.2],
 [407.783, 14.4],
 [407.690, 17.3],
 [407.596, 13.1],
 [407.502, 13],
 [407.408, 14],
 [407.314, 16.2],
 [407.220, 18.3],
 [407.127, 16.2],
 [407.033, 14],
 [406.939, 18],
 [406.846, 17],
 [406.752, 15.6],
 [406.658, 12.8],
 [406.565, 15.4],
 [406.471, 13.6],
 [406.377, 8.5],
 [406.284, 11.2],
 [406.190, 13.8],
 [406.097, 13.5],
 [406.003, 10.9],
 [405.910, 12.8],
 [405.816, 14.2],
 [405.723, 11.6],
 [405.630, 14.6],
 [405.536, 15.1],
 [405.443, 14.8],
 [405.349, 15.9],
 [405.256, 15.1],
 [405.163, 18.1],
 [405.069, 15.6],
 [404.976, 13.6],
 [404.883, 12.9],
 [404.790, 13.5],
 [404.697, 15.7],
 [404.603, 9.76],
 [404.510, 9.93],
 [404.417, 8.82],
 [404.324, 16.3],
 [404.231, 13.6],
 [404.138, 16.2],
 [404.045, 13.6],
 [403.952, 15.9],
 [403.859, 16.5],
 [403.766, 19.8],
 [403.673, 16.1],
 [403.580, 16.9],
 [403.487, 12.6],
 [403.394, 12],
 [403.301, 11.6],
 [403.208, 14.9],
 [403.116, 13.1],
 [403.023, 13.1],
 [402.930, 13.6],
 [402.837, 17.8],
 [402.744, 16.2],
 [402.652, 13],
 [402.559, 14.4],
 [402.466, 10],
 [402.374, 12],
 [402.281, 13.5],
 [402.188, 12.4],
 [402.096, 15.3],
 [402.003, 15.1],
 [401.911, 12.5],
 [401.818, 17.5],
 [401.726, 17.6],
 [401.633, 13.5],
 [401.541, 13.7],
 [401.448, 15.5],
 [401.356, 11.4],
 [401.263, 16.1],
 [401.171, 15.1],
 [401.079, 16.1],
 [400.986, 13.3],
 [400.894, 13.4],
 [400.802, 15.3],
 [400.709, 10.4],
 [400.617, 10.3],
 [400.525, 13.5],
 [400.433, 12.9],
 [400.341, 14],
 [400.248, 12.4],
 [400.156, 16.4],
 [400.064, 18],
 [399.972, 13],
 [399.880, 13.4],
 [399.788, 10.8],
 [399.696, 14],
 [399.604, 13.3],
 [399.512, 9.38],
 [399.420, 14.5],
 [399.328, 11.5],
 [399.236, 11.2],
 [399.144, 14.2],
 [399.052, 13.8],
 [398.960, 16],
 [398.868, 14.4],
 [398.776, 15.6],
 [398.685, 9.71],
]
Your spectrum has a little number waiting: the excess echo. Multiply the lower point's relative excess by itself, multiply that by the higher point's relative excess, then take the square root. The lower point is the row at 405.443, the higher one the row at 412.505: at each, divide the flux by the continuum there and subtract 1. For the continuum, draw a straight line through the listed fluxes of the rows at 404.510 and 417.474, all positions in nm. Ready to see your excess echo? 0.28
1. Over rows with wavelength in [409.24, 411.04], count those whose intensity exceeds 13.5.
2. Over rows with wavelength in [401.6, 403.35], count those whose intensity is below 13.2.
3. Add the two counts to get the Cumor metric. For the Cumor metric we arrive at 19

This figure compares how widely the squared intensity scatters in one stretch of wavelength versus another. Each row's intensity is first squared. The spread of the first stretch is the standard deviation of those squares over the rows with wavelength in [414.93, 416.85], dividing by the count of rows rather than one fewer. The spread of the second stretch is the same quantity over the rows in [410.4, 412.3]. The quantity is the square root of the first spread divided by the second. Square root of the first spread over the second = 1.07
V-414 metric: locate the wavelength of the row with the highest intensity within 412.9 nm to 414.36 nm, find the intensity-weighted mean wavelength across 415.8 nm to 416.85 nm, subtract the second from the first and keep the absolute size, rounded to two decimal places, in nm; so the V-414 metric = 3.14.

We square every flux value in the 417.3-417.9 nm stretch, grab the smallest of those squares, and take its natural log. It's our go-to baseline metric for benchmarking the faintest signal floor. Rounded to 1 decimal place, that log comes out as 4.6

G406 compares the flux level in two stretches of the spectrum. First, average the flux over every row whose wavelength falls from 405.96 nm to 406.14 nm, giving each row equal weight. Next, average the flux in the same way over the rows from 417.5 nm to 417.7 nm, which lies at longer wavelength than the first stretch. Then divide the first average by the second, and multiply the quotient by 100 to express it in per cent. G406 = 91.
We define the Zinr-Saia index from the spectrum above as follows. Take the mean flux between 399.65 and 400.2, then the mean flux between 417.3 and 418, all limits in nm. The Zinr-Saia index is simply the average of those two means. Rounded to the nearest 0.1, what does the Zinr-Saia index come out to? 13.9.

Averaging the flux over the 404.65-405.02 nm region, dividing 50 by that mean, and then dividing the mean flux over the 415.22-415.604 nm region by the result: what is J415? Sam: 3.80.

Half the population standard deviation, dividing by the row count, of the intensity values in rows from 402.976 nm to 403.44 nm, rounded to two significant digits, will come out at 0.57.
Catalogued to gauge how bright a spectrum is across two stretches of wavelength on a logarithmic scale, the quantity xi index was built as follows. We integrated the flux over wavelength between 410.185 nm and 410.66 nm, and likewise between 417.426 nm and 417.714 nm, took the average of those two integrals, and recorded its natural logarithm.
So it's 1.6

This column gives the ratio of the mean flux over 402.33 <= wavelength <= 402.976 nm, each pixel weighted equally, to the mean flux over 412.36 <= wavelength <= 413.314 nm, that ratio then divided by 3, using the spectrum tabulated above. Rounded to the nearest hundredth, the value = 0.29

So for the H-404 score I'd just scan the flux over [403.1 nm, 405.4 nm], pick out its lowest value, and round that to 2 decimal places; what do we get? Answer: 8.82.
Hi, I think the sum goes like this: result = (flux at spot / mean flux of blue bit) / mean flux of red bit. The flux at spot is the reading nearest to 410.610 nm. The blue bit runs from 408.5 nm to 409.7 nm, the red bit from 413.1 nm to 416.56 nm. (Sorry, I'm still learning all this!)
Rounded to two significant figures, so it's 0.072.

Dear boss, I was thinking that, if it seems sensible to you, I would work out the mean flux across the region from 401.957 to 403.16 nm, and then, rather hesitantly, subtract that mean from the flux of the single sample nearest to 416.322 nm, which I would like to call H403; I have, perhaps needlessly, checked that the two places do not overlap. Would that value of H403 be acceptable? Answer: -1.4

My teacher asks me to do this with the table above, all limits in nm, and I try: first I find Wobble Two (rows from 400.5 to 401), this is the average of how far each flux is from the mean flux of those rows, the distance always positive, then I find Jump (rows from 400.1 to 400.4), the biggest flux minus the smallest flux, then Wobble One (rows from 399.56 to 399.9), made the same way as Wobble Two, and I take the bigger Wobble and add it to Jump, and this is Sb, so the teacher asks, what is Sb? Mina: 5.6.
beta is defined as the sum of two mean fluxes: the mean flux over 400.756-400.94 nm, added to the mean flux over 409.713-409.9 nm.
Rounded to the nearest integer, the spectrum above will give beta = 25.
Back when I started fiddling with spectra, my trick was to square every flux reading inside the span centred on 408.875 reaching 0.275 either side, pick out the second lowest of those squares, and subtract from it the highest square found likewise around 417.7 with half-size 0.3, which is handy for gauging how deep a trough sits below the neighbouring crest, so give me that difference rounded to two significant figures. -79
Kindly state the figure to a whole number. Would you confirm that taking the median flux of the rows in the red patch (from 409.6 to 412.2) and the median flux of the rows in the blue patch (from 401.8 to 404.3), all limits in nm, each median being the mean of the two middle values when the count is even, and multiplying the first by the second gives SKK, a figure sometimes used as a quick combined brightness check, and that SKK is 194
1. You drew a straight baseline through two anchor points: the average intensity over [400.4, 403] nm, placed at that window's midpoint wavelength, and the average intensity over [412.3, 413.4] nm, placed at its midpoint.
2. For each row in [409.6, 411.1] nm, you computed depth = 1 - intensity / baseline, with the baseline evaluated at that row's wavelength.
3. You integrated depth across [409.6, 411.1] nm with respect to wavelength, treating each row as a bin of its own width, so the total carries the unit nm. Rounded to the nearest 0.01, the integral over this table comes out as 0.20 nm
